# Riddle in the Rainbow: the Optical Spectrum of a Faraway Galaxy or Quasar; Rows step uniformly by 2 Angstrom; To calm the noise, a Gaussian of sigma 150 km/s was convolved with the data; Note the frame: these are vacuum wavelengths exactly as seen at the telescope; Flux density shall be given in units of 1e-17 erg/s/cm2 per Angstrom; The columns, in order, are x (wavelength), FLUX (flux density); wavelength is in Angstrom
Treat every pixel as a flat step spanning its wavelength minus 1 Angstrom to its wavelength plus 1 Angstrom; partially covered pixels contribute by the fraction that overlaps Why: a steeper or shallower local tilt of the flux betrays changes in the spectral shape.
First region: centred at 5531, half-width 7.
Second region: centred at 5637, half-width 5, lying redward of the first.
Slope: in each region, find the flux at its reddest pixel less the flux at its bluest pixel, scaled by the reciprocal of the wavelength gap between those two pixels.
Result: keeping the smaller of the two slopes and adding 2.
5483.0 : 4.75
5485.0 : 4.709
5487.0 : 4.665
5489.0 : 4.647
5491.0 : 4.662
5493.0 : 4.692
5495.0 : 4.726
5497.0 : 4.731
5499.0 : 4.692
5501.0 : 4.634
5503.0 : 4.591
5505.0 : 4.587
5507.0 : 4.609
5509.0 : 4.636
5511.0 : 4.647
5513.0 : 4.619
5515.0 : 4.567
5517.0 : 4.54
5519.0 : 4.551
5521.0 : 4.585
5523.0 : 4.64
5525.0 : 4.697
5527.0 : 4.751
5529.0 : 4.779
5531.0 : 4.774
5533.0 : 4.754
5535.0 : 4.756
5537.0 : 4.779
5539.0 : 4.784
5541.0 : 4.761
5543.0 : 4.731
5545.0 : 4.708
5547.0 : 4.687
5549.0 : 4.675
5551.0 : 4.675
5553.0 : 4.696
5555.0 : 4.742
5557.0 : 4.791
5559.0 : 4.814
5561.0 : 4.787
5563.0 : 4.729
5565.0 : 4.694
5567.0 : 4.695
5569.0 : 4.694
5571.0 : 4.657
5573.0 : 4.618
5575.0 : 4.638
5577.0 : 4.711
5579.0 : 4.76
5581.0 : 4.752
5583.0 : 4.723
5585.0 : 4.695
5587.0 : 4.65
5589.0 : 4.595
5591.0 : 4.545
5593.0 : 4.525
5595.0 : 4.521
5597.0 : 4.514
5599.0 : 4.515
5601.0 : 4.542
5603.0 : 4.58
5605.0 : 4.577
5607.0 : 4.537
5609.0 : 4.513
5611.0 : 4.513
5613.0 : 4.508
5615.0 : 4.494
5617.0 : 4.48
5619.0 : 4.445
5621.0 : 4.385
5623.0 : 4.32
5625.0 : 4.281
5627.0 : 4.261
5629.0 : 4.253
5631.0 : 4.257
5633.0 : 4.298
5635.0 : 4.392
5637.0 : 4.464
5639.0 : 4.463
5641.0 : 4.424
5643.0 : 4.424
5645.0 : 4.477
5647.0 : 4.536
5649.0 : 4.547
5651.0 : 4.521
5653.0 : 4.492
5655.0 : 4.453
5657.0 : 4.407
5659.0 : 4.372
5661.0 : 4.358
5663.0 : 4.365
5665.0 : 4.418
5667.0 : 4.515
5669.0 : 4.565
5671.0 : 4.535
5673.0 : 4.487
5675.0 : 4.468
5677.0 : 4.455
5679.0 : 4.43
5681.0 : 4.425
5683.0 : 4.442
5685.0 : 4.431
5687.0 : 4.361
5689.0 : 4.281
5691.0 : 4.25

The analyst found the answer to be 2.01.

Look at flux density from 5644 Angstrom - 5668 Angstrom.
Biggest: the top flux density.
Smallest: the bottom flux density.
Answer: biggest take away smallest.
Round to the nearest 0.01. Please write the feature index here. 0.19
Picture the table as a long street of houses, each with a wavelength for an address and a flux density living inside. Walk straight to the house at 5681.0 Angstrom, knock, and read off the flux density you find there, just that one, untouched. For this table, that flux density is 4.425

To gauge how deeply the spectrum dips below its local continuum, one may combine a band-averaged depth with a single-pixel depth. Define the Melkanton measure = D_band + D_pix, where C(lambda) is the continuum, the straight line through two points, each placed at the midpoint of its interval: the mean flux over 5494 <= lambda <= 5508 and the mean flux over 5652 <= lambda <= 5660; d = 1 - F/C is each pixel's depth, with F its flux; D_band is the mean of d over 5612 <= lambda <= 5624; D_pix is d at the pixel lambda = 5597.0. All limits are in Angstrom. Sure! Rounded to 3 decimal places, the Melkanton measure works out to 0.011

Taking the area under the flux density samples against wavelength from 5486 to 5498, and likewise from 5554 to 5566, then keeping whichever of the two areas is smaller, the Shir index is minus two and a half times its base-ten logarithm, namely -4.4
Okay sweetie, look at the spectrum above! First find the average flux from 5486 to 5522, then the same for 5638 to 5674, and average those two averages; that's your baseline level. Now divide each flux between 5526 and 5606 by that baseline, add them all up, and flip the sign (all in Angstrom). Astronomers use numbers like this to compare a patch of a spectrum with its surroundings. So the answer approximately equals -41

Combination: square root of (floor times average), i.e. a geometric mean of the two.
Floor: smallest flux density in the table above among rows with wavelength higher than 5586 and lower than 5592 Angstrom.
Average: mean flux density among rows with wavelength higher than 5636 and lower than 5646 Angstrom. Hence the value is 4.50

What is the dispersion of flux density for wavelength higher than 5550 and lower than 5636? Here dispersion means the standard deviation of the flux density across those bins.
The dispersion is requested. 0.16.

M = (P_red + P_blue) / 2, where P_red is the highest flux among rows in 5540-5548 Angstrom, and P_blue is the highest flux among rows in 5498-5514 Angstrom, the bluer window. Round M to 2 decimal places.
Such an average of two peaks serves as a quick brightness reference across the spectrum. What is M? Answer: 4.73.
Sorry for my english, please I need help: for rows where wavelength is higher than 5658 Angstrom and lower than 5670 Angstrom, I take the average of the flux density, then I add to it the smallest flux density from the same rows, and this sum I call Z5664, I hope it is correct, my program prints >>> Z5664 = 8.79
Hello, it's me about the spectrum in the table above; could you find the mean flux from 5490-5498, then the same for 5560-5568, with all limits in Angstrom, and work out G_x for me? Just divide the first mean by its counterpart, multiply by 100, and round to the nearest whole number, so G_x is 100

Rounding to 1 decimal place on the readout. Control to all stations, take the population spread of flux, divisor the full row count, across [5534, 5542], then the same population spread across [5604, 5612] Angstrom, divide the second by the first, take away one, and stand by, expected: 1.2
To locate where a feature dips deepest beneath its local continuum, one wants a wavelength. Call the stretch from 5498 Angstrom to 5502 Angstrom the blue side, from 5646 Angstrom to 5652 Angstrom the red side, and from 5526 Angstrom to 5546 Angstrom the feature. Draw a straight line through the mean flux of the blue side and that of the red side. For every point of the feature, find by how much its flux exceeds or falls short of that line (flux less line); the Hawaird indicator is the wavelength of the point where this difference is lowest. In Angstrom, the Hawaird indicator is 5545.0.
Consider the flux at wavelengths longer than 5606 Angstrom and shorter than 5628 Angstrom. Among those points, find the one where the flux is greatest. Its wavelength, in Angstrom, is 5607.0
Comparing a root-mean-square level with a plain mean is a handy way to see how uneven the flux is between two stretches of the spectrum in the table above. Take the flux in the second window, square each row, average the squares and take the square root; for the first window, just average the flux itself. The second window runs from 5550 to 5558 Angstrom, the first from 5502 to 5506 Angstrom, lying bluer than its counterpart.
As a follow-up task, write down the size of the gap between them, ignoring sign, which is 0.14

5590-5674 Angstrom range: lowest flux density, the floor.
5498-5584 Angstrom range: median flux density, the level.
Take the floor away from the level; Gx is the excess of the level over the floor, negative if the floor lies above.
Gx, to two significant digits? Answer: 0.44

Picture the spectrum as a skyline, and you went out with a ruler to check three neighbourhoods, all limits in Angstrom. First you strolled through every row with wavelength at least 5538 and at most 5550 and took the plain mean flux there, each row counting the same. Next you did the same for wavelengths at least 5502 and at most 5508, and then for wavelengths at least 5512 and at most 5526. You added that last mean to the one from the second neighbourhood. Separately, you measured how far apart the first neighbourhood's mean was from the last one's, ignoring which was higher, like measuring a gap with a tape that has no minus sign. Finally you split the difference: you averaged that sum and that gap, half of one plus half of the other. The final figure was 4.66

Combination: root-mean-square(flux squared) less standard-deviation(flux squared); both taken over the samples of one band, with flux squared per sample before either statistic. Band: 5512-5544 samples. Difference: 21.2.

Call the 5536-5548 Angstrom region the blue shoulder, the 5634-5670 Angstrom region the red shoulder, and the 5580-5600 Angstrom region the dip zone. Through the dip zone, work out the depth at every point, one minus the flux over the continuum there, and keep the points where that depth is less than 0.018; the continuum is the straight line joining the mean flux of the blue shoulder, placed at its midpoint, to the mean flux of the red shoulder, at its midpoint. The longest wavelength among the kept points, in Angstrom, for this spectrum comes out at 5599.0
